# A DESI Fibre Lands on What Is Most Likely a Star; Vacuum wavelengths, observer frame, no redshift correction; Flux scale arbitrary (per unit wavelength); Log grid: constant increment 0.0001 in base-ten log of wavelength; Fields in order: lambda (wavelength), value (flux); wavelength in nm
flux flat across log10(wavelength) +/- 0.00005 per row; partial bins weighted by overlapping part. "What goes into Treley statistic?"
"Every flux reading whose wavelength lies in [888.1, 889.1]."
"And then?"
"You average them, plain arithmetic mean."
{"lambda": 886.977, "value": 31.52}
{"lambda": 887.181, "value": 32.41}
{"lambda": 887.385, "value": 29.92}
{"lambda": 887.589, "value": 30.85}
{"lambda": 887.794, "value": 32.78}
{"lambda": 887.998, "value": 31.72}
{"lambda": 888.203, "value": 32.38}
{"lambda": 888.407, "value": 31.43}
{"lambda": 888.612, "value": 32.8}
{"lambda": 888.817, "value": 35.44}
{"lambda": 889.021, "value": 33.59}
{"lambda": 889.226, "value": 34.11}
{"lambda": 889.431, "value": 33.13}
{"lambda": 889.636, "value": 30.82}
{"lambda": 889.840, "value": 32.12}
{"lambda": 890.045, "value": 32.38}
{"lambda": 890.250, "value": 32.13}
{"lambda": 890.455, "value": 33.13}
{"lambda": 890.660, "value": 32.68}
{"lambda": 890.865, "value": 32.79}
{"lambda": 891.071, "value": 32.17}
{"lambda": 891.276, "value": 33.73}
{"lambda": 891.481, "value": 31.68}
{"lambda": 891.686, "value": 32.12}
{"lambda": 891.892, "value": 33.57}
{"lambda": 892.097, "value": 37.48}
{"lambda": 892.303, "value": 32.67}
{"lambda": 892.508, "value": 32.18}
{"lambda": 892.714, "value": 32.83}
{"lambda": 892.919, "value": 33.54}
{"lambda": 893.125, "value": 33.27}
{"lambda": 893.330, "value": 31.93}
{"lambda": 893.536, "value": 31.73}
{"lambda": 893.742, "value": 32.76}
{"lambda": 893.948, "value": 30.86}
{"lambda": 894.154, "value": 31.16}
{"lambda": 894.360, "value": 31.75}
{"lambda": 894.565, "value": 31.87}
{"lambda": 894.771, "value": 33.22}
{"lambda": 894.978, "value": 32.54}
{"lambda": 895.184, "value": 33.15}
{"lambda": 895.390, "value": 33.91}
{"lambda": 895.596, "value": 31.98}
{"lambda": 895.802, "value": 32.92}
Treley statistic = 33.1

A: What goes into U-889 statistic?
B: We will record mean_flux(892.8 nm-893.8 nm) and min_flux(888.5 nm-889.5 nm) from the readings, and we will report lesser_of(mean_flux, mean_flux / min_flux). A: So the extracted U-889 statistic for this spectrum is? 1.00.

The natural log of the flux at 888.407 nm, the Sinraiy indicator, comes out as 3.45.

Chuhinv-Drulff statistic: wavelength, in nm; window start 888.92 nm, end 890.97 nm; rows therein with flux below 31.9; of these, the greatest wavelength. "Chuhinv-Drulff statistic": 889.636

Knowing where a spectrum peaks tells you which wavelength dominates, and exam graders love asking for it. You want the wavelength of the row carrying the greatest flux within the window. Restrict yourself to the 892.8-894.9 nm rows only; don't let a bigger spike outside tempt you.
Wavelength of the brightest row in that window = 892.919 nm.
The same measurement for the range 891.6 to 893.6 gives 892.097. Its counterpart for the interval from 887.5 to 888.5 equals 887.794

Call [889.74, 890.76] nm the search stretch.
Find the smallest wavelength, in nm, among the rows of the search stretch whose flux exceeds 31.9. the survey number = 889.840 nm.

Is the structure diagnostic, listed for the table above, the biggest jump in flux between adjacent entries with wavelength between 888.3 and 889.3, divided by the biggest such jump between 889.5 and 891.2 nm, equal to 2.0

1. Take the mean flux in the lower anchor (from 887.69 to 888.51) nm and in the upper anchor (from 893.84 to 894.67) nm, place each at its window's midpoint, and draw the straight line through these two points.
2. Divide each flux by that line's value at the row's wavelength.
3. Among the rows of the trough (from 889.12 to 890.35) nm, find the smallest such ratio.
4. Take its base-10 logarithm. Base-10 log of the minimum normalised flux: -0.015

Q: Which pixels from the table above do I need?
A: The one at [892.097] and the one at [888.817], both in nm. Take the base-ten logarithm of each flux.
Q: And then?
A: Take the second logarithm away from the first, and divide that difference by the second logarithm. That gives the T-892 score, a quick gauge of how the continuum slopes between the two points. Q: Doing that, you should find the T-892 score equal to 0.016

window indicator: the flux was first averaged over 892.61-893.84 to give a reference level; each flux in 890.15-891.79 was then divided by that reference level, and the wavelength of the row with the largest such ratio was 891.276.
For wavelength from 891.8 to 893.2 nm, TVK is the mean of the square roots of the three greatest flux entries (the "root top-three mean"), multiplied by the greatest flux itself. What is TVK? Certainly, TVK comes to 221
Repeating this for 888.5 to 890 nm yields 208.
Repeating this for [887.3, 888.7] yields 187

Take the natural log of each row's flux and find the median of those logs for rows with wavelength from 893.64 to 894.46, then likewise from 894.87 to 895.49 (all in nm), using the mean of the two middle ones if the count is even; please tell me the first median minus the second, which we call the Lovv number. -0.053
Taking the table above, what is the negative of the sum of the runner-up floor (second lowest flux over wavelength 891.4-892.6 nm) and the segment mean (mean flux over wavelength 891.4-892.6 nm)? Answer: -65.4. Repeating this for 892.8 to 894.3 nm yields -63.3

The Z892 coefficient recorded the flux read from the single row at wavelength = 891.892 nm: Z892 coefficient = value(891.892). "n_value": 33.57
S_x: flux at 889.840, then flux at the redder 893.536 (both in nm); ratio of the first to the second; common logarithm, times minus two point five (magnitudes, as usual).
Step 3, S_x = -0.013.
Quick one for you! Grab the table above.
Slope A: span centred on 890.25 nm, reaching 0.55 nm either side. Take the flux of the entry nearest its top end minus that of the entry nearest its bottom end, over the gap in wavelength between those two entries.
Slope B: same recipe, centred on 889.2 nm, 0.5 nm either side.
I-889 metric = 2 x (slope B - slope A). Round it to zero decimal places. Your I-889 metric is -13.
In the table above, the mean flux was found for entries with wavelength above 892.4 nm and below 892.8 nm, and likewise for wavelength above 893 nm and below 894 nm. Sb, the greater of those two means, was 32.5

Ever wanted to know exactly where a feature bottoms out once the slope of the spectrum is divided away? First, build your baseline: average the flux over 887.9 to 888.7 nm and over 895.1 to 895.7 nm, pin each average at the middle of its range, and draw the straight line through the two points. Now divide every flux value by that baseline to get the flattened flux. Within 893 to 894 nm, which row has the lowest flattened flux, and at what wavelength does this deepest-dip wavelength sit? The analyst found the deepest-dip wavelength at 893.948 nm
